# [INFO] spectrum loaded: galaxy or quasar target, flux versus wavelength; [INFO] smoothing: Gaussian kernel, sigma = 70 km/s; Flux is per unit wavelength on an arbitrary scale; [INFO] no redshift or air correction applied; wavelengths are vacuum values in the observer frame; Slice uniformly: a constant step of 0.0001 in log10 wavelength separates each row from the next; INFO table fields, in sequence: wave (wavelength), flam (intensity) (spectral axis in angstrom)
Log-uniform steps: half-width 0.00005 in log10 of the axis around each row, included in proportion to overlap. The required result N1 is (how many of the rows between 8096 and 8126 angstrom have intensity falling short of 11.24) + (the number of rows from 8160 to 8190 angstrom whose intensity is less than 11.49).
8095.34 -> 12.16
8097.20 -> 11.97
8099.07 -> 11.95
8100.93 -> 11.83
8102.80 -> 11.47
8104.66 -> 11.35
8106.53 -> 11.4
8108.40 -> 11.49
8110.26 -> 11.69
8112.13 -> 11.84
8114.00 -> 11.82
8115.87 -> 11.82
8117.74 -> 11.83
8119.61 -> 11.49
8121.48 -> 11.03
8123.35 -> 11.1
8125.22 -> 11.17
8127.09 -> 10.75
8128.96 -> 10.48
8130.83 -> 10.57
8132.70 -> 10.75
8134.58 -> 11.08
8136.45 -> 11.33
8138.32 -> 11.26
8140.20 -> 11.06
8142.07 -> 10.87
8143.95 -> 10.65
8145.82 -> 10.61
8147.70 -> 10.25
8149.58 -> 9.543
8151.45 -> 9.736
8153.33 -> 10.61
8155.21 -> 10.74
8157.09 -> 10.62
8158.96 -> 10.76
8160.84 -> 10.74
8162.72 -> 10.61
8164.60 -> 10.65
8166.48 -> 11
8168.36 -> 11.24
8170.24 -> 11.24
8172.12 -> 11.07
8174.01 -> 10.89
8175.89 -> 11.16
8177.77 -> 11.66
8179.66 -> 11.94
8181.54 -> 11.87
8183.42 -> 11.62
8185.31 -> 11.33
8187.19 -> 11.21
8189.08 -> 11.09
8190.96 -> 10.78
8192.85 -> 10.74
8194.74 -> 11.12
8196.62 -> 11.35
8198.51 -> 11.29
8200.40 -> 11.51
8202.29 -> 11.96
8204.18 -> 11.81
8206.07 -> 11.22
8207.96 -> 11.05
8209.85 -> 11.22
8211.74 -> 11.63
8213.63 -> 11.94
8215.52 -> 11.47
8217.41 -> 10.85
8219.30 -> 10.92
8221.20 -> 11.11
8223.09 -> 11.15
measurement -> 15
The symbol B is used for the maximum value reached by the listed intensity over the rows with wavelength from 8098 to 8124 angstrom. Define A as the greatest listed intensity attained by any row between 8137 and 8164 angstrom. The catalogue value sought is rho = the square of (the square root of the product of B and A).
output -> 135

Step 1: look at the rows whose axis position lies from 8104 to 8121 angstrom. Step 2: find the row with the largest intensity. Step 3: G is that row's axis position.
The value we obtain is 8112.13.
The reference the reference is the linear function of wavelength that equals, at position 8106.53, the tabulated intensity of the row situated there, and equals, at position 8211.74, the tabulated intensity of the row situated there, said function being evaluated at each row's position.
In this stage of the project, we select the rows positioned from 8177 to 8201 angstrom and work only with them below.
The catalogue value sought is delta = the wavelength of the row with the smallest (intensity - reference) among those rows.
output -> 8192.85 angstrom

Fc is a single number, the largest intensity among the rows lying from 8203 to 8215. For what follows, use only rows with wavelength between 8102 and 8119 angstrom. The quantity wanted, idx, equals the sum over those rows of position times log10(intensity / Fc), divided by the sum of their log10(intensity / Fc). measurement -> 8107.5 angstrom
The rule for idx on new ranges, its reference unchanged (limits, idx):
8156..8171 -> 8162.8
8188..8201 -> 8193.8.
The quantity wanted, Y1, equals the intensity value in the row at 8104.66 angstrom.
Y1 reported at 11.35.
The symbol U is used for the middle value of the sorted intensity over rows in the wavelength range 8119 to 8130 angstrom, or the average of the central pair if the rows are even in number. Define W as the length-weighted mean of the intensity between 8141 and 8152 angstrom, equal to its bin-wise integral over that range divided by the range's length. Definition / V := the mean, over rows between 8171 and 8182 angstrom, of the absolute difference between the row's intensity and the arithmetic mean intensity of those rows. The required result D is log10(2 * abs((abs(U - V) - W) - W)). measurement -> 1.299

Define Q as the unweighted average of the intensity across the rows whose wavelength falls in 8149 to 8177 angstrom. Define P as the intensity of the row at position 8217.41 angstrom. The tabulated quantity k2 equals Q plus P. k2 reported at 21.6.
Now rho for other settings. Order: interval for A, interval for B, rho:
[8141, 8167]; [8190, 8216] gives 132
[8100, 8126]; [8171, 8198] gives 141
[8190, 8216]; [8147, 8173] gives 134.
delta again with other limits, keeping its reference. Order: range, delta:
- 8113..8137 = 8128.96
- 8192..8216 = 8192.85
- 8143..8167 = 8149.58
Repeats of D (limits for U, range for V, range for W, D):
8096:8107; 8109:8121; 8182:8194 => 1.333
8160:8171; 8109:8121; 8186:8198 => 1.357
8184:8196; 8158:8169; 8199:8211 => 1.380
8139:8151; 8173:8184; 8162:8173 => 1.368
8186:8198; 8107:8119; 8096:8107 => 1.394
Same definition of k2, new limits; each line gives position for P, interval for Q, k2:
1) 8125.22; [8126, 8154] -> 21.8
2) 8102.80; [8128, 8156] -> 22.1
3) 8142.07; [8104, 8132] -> 22.2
